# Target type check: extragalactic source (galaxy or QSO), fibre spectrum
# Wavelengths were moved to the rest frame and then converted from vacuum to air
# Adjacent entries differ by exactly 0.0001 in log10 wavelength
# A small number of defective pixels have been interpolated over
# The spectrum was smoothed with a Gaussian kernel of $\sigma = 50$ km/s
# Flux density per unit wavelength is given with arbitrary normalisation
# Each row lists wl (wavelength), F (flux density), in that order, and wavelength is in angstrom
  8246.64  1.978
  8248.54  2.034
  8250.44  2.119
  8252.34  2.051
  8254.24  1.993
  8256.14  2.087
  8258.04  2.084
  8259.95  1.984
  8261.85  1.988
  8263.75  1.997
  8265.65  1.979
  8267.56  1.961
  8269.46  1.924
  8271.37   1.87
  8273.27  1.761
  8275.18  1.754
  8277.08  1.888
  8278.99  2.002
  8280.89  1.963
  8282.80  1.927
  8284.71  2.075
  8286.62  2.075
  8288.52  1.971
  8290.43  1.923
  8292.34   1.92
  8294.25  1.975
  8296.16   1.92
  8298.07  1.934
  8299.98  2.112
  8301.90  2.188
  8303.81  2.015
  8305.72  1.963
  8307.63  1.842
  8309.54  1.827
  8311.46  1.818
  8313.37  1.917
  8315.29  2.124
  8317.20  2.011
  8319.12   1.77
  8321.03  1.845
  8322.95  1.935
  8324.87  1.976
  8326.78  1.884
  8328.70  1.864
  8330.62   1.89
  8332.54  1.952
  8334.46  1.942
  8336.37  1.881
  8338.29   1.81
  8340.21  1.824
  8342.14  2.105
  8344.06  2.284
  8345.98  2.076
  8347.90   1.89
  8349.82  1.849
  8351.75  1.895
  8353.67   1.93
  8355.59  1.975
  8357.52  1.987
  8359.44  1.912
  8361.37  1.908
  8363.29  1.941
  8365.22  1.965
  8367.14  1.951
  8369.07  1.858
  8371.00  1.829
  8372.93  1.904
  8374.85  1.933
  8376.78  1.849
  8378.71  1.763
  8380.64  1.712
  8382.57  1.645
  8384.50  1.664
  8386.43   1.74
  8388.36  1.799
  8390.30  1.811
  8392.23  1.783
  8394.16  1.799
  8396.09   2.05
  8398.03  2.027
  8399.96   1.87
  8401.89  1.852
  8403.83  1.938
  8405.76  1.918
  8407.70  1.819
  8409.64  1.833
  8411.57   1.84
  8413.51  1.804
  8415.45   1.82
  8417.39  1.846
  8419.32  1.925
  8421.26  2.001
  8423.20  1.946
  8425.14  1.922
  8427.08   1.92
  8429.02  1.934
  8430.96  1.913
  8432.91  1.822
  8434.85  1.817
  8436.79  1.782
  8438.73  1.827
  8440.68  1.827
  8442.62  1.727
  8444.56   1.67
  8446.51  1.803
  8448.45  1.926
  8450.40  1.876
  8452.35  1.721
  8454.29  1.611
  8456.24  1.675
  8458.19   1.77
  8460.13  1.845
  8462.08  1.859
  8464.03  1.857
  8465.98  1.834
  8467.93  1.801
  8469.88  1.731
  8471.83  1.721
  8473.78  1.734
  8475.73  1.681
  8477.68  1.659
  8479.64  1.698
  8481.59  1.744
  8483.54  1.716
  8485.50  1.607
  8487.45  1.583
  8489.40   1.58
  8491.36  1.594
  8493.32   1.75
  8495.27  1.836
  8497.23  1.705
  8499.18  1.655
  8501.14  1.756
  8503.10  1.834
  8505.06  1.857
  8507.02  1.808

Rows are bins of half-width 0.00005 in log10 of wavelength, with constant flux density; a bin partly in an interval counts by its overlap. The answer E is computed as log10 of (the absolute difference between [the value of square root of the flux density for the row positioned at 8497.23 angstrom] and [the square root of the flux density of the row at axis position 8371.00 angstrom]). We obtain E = -1.3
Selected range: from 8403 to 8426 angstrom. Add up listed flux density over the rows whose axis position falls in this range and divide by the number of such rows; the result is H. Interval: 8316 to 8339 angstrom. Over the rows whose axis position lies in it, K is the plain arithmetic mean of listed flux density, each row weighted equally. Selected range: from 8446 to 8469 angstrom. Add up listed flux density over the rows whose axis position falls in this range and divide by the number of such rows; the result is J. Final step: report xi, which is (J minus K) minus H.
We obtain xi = -1.98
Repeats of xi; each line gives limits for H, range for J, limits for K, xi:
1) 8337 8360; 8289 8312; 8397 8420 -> -1.88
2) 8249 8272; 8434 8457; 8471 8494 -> -1.90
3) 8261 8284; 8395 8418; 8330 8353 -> -1.98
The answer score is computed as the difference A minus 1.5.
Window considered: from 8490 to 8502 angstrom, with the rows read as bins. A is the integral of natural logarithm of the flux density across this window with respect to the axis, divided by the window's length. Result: -0.96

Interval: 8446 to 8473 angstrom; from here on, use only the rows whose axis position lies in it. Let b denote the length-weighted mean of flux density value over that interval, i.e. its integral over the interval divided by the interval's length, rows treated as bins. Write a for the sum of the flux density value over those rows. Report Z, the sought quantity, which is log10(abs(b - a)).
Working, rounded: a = 25.0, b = 1.79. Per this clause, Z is 1.37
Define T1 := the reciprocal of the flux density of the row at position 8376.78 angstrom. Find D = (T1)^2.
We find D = 0.29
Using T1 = 0.54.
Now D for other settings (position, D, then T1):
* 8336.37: 0.28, 0.53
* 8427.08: 0.27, 0.52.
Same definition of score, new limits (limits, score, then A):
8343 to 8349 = -0.77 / 0.73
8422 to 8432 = -0.84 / 0.66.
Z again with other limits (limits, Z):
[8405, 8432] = 1.39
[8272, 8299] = 1.40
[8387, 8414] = 1.39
